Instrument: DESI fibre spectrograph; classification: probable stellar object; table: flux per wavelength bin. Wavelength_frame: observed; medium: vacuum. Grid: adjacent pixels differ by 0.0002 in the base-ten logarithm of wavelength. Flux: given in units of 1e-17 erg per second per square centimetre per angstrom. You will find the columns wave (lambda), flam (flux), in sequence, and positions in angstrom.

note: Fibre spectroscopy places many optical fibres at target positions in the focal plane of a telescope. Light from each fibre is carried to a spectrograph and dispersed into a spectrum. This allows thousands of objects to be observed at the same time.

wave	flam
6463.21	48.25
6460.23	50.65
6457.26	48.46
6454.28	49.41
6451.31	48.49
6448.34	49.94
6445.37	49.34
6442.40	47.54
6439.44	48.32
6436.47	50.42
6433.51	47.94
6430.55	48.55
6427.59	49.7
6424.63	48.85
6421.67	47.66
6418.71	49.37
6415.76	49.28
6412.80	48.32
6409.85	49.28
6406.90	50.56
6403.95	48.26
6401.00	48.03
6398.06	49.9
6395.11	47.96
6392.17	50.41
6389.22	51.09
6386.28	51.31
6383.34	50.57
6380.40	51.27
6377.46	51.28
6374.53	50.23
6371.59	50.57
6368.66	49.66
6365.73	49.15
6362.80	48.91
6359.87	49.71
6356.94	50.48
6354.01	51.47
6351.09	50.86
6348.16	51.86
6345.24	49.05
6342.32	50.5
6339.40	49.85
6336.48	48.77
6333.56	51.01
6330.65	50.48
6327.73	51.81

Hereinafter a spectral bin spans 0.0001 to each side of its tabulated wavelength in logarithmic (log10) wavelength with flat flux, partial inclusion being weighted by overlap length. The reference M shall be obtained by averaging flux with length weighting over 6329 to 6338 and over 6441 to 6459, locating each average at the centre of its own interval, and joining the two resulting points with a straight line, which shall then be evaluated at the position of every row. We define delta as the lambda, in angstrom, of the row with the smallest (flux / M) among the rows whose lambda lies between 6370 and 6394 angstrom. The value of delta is 6374.53 angstrom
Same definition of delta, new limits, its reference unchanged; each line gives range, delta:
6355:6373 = 6362.80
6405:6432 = 6421.67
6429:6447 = 6442.40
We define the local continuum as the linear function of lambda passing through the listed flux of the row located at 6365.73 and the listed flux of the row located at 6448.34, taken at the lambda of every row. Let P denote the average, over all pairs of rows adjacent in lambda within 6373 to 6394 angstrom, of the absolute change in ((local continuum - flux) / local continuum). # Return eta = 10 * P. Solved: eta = 0.12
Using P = 0.012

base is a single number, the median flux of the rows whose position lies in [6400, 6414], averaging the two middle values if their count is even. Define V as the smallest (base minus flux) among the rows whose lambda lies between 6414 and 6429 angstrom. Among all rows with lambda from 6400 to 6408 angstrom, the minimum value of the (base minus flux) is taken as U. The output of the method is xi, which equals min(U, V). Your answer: -2.2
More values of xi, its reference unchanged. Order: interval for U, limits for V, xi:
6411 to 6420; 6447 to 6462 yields -2.3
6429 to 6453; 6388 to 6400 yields -2.8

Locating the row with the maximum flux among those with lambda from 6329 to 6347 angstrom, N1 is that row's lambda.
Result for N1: 6333.56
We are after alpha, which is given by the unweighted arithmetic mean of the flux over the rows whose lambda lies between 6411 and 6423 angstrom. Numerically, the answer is 48.7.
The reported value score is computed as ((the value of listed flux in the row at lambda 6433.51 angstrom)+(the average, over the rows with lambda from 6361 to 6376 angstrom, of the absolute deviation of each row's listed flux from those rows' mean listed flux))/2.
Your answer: 24.2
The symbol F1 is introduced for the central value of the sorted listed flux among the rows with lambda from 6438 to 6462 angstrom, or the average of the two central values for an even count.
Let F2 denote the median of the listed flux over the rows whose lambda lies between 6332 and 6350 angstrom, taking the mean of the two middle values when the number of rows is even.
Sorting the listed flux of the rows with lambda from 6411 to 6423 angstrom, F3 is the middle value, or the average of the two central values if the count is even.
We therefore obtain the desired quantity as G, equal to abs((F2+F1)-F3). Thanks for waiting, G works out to 50.3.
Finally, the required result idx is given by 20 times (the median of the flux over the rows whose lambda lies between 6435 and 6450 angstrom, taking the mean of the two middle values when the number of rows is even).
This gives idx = 987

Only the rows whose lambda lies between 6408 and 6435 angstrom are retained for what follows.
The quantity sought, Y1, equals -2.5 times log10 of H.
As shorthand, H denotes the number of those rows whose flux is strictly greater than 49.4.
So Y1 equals 0.0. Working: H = 1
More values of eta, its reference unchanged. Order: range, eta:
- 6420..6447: 0.28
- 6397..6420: 0.22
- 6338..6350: 0.33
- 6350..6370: 0.13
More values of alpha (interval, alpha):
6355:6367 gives 49.6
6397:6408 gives 49.2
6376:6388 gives 51.1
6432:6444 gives 48.6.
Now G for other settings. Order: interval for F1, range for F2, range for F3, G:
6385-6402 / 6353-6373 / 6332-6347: 50.0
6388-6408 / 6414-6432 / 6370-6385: 48.4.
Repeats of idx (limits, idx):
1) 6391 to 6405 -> 965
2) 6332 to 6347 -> 997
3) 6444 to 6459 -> 987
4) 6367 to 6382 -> 1011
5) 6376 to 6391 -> 1025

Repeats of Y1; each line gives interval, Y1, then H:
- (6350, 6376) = -2.1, 7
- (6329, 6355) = -2.1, 7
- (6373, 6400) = -2.3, 8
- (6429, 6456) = -1.2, 3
